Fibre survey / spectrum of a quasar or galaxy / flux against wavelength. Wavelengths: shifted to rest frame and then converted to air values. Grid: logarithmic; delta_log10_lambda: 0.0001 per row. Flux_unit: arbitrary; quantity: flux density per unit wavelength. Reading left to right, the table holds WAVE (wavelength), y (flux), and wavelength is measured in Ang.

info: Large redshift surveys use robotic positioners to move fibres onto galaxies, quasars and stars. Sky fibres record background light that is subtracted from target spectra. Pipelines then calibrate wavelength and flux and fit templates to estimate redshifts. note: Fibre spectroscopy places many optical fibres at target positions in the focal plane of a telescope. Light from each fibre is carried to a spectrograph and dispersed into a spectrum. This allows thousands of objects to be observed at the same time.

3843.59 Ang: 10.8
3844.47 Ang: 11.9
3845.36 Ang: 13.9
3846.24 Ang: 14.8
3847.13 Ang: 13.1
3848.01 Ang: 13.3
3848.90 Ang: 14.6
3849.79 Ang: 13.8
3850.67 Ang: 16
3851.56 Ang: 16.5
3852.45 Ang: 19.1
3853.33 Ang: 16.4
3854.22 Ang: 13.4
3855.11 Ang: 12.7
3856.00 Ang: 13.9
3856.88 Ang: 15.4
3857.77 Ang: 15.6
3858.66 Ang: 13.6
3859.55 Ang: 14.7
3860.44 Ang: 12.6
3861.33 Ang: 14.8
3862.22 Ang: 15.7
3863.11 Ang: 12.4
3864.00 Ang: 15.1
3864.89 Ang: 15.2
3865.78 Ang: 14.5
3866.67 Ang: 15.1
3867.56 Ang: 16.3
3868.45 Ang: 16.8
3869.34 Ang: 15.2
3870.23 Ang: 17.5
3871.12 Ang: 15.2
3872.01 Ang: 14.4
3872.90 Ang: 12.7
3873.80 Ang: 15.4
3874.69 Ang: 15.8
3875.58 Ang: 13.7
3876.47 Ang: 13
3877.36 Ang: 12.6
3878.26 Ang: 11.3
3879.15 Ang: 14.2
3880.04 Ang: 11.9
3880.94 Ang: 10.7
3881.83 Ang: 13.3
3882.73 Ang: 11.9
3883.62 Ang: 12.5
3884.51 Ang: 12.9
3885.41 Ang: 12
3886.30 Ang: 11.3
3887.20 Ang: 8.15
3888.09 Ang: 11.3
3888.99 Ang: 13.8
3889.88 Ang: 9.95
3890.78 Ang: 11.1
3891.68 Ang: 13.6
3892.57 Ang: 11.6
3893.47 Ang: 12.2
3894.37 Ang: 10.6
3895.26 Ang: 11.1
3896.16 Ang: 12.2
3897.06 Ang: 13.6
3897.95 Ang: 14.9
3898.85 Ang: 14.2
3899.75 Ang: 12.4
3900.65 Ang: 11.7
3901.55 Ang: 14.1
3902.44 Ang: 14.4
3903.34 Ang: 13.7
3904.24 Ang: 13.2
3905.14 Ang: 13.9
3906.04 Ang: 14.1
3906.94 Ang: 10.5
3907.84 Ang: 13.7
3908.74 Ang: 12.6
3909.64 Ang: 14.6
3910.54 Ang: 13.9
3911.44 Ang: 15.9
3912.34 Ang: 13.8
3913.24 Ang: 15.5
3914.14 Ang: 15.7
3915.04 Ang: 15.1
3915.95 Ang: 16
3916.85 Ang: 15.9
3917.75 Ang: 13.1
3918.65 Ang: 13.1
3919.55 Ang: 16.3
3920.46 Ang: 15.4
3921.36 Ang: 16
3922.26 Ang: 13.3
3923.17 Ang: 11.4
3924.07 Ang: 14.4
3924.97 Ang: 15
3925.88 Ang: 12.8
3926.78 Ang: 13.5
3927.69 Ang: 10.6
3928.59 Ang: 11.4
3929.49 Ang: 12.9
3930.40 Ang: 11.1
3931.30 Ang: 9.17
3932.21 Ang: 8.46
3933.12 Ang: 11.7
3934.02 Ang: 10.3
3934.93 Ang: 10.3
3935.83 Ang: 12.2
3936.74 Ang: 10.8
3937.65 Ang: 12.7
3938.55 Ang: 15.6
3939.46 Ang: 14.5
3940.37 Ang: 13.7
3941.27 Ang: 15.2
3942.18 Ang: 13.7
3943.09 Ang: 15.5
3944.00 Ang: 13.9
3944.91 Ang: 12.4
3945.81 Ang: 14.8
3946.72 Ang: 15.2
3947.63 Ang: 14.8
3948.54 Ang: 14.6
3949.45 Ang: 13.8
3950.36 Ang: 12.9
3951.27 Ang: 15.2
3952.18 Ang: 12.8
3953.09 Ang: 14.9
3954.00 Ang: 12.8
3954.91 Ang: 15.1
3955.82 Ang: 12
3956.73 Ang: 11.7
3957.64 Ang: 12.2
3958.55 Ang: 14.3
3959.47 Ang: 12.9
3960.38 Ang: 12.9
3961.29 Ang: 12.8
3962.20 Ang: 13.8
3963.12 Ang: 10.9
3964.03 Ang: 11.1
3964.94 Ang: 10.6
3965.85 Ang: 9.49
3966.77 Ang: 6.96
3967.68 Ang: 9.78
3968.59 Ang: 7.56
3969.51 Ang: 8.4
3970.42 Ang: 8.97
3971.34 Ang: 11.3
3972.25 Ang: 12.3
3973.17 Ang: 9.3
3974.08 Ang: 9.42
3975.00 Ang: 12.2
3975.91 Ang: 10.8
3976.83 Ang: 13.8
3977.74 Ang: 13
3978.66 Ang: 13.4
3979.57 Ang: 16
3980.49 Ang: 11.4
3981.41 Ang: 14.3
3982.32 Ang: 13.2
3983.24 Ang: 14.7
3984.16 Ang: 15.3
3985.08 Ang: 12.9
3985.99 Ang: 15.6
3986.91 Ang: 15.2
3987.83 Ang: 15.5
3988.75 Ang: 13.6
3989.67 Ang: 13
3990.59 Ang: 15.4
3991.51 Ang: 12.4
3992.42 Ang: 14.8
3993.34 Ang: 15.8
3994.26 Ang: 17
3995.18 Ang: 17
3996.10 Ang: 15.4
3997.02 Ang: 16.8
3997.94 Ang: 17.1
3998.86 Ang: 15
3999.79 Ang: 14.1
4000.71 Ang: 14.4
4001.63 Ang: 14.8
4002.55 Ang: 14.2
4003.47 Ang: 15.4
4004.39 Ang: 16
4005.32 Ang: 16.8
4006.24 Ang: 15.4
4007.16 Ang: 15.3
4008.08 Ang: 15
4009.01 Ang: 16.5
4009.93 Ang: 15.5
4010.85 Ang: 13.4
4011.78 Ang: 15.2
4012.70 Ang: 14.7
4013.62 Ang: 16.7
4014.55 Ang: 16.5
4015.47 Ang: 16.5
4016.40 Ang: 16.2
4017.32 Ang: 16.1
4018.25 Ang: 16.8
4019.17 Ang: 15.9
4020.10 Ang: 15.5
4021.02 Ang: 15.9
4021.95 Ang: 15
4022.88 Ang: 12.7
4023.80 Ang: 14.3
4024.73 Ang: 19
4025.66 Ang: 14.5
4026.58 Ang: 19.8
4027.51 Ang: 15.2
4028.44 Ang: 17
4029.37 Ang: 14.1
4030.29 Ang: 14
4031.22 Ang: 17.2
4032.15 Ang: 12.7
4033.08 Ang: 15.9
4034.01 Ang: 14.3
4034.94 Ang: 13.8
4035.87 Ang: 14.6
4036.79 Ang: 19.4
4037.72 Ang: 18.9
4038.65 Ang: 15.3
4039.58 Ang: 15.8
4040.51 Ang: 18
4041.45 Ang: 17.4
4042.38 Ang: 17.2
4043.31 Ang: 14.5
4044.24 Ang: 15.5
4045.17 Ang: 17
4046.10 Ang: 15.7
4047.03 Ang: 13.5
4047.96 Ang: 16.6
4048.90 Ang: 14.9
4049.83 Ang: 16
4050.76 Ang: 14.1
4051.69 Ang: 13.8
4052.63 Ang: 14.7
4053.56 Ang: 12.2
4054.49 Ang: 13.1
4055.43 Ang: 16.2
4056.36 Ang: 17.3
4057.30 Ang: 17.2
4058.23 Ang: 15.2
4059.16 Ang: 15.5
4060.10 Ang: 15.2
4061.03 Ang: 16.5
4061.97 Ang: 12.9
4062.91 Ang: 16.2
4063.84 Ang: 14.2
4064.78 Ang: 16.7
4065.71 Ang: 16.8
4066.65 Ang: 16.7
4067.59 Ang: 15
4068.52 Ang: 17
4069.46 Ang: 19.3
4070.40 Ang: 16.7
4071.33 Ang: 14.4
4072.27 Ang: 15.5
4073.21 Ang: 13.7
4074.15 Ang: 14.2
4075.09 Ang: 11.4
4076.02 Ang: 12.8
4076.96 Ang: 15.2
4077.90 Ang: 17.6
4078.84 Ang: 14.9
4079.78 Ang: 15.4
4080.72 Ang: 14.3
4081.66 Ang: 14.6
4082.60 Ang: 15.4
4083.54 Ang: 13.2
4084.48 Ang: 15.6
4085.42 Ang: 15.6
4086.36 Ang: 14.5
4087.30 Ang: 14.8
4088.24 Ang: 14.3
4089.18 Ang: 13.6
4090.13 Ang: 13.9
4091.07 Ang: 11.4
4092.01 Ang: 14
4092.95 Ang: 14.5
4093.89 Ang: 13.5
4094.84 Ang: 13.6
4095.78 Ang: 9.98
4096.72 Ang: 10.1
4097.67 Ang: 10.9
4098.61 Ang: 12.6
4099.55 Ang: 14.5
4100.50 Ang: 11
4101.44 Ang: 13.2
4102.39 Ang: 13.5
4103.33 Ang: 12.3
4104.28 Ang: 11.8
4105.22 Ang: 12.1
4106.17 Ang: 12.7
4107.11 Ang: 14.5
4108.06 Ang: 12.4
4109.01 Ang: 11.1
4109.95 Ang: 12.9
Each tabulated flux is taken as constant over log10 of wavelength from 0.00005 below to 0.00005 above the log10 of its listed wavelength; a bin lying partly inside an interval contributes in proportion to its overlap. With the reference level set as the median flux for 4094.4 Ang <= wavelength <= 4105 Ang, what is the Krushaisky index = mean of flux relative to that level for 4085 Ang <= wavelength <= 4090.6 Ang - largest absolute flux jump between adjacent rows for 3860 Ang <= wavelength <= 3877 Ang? -2.1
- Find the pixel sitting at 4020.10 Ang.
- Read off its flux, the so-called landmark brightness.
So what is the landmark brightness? 15.5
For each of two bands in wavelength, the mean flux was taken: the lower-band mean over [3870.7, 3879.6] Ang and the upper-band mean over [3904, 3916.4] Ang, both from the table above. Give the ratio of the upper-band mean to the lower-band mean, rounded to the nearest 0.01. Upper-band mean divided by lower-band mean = 1.03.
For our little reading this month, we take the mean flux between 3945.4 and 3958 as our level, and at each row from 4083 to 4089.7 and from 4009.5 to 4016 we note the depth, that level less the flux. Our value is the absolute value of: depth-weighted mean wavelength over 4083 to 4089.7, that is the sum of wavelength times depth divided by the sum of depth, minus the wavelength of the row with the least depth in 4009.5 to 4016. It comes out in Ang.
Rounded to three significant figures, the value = 72.3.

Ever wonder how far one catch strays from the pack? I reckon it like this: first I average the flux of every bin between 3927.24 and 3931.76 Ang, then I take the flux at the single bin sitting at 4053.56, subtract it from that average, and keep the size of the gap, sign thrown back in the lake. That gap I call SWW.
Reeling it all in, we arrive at 1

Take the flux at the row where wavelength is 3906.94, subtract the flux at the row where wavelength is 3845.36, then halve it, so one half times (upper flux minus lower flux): -1.7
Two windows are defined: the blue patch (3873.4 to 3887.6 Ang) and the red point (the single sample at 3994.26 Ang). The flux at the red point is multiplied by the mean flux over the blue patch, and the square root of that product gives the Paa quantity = 14.6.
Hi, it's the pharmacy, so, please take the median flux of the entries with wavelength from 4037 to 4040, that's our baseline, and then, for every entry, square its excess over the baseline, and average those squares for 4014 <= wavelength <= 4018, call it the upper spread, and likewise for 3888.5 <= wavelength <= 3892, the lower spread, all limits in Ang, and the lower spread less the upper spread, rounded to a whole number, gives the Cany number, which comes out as 16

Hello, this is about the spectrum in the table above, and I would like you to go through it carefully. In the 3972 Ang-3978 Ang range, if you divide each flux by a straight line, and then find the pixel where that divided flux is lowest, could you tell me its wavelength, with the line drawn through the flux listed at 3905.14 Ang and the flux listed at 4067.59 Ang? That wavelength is 3973.17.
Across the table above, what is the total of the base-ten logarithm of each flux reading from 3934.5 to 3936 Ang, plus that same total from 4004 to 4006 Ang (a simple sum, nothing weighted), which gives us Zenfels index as 4.53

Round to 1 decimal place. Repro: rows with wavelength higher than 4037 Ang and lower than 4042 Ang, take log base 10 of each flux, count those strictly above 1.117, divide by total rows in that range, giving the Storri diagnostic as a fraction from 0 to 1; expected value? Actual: 1.0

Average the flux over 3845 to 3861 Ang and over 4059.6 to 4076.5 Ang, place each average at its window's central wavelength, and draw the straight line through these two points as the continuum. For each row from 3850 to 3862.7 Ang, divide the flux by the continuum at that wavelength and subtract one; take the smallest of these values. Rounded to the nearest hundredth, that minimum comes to -0.14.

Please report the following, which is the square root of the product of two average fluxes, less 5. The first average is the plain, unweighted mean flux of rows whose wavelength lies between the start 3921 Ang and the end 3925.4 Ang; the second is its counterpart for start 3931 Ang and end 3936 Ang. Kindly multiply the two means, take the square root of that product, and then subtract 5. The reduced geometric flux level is 7.0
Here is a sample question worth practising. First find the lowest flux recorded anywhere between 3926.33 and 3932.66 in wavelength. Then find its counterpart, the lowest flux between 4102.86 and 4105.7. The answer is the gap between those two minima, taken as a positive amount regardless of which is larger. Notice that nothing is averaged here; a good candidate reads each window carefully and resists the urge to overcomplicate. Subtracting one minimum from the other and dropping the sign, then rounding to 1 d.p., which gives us 3.3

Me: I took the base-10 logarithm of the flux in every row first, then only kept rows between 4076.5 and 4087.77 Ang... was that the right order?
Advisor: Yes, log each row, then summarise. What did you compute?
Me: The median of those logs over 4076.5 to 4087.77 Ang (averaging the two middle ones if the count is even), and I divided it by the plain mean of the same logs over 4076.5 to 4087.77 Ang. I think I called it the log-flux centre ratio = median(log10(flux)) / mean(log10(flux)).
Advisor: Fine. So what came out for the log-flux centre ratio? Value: 1.000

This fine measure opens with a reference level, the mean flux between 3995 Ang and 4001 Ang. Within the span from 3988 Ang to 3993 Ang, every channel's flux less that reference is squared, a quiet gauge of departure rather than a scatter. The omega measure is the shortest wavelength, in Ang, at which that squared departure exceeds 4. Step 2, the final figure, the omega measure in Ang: 3988.75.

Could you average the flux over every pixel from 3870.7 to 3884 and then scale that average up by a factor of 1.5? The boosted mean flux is 20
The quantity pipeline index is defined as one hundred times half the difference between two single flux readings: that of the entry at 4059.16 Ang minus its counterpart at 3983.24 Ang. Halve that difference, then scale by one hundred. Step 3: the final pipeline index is 40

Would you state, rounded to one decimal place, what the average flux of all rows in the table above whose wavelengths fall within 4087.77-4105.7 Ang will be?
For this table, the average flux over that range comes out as 12.7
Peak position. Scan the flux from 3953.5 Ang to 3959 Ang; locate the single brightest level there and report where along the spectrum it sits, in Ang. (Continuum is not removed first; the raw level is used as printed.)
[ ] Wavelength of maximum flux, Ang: 3954.91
